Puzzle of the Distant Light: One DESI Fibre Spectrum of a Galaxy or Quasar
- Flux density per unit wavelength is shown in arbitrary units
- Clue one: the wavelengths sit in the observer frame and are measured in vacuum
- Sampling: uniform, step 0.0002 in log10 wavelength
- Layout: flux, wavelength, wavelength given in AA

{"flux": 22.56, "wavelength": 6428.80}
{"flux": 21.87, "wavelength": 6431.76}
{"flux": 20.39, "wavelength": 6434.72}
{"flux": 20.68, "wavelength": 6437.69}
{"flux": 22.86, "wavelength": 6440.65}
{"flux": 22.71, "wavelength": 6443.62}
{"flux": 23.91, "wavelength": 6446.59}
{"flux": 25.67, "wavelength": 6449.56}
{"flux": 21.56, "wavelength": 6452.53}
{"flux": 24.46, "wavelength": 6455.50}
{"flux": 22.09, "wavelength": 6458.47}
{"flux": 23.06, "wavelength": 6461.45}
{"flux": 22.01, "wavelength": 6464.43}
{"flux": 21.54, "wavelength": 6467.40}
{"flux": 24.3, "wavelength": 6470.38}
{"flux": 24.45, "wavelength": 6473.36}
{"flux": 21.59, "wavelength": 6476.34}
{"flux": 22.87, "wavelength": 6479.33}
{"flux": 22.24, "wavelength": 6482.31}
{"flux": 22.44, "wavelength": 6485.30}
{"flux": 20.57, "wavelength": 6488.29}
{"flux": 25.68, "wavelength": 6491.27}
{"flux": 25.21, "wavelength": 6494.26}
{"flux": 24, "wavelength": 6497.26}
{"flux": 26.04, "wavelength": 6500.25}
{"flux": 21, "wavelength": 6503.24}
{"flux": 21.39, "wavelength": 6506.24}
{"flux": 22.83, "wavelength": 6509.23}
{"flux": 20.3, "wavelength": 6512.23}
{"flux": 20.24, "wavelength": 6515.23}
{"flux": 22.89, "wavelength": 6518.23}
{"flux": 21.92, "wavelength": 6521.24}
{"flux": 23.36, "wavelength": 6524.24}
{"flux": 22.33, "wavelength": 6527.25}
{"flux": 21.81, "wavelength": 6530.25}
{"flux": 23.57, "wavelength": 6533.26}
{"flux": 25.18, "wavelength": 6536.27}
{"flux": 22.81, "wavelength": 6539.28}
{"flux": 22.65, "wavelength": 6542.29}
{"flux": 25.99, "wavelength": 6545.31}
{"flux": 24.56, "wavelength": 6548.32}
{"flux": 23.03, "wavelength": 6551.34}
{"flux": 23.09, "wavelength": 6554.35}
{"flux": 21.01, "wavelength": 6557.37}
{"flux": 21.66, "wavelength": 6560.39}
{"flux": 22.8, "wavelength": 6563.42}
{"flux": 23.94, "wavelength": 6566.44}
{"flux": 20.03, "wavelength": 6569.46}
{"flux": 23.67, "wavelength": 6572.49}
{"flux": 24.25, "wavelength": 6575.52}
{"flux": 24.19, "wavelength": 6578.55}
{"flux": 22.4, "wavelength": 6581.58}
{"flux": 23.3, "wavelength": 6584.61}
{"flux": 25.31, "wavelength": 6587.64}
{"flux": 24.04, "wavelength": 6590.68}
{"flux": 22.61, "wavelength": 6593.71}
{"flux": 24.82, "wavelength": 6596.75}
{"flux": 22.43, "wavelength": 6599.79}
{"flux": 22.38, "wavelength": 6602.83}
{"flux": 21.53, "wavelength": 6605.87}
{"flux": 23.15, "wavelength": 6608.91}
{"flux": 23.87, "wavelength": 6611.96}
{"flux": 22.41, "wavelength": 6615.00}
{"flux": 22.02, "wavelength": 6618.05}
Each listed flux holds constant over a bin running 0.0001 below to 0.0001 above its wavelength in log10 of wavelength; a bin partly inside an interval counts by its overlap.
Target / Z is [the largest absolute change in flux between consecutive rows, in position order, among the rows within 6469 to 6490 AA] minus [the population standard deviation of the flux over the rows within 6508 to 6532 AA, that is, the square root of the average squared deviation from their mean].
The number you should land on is 1.8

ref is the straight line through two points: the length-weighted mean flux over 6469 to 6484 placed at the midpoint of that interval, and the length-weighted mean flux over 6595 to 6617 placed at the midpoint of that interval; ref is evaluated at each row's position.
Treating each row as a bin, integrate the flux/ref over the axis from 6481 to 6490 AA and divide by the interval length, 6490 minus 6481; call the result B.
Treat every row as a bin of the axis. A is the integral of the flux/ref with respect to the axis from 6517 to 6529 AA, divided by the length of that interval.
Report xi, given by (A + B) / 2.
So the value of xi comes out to 0.96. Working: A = 0.98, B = 0.95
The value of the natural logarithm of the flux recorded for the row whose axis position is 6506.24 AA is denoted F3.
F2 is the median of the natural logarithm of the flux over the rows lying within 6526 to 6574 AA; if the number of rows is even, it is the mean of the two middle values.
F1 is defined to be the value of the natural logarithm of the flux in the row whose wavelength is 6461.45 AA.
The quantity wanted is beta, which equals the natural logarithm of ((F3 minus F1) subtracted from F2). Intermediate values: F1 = 3.14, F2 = 3.13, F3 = 3.06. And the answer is 1.17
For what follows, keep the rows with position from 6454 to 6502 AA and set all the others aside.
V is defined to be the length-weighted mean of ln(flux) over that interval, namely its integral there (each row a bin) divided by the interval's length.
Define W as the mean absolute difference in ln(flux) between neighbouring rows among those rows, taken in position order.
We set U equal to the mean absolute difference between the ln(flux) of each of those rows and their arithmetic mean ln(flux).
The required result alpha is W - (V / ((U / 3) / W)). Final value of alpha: -11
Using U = 0.060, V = 3.15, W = 0.0678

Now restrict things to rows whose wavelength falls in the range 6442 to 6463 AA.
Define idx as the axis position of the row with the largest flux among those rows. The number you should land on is 6449.56 AA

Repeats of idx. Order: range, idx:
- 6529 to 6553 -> 6545.31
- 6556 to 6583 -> 6575.52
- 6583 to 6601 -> 6587.64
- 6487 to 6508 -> 6500.25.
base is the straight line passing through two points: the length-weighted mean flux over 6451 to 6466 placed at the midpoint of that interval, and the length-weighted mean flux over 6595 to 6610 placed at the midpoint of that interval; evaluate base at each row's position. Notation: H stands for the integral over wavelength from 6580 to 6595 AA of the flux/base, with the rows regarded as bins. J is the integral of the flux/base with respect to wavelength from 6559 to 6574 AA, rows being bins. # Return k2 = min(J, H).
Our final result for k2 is 14.8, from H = 15.5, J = 14.8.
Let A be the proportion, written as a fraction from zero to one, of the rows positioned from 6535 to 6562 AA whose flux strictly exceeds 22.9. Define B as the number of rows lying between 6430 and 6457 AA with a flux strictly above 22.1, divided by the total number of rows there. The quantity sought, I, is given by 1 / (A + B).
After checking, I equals 0.90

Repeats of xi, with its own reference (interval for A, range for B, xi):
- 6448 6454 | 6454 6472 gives 1.01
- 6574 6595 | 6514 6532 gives 1.00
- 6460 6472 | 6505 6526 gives 0.97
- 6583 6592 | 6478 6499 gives 1.03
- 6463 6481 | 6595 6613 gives 1.00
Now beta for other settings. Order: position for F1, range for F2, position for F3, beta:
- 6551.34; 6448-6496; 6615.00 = 1.15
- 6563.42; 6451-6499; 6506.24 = 1.16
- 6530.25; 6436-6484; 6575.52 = 1.11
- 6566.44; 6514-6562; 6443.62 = 1.16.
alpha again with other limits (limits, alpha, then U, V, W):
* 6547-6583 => -13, 0.048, 3.13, 0.0673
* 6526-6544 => -14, 0.037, 3.14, 0.0546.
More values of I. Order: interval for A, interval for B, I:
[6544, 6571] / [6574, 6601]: 0.64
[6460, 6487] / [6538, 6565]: 0.90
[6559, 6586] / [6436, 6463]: 0.82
